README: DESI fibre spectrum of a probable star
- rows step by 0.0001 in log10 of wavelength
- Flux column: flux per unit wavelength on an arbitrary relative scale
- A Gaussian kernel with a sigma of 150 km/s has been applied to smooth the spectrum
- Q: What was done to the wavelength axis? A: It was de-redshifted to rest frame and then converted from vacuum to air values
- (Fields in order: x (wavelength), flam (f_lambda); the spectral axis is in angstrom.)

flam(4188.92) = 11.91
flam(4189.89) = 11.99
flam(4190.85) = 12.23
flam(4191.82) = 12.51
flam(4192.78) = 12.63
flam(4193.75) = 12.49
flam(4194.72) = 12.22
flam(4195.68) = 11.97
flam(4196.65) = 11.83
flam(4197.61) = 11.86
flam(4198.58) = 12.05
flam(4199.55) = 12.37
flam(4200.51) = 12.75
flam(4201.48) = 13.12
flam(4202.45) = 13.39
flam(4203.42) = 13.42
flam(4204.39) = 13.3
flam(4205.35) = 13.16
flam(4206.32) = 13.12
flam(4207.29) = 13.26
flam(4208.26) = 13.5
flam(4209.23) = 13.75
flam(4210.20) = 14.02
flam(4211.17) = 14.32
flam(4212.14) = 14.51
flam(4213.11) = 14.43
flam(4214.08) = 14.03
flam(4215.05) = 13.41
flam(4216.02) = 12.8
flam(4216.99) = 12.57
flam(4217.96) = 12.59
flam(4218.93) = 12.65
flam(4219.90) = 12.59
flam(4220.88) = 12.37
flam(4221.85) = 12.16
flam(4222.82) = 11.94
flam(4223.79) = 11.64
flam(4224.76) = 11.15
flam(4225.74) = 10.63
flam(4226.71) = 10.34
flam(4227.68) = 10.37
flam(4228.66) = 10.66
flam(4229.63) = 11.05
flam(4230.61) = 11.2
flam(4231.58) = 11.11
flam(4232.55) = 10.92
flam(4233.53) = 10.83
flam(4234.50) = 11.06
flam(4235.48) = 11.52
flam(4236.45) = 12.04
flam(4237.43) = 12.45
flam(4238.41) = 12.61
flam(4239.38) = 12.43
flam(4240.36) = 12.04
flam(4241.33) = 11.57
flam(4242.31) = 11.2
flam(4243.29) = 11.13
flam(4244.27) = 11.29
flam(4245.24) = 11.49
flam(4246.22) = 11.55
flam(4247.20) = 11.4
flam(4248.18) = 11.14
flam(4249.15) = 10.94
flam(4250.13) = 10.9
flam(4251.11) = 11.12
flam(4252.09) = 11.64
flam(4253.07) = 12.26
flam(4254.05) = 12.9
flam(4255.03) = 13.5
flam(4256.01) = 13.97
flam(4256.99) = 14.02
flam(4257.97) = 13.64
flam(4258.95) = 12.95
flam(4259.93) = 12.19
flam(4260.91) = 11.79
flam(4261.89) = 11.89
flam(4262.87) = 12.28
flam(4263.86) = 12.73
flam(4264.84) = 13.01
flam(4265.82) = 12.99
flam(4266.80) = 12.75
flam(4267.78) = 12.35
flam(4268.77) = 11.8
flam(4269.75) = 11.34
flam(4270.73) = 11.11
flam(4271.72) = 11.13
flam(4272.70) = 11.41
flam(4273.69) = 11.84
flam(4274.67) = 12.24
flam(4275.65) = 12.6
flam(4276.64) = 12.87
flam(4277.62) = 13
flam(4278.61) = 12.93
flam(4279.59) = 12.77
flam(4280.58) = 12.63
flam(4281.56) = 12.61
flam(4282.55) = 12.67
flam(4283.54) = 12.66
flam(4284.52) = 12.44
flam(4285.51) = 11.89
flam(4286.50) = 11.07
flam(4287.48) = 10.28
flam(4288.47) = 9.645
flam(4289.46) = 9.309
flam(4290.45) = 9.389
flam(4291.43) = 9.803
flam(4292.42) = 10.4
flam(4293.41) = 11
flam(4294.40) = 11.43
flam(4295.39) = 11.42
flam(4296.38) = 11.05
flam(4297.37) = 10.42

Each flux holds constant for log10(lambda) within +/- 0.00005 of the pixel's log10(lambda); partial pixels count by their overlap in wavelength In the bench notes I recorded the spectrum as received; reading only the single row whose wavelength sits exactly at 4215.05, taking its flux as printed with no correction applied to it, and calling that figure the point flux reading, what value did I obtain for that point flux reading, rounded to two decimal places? 13.41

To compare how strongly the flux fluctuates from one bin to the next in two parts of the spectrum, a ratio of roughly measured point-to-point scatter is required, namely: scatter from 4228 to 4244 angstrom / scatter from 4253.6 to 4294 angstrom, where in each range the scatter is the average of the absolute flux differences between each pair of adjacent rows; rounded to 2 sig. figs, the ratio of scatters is 0.80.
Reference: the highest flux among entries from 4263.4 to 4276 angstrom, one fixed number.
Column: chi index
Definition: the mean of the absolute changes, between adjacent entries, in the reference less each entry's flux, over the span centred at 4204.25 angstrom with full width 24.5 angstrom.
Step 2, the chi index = 0.241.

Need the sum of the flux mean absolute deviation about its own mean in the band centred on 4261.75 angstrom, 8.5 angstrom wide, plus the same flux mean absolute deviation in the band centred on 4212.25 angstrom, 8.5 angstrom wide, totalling 0.95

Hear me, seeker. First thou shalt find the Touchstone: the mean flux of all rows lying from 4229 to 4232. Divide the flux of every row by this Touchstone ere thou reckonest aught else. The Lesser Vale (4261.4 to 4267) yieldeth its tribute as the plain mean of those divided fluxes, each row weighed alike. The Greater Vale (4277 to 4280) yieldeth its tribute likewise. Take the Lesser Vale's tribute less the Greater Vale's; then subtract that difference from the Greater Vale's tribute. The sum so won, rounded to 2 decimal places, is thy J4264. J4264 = 1.19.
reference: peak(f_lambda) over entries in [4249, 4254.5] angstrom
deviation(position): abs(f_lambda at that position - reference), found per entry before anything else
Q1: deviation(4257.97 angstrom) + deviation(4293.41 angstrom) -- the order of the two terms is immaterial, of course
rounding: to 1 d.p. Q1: 2.6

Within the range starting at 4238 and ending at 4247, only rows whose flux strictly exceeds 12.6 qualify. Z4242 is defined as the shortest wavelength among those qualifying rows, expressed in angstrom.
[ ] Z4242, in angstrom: 4238.41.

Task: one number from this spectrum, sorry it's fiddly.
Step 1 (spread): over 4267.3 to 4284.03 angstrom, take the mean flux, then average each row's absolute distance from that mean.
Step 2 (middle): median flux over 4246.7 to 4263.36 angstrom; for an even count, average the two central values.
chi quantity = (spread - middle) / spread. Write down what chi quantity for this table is -20.7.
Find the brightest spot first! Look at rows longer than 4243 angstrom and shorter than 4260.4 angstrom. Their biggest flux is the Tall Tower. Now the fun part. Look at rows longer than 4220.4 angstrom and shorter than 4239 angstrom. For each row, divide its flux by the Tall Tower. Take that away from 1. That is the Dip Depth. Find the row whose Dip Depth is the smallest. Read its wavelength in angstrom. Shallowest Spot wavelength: 4238.41 angstrom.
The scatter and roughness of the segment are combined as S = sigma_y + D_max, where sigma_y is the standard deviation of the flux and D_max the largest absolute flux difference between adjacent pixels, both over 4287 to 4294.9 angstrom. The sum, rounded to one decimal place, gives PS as 1.4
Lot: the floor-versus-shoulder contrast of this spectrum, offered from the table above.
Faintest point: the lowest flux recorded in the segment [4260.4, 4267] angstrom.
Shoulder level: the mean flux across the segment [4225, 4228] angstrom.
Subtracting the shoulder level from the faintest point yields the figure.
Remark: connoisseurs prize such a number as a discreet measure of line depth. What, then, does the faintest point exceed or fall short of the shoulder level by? 1.3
